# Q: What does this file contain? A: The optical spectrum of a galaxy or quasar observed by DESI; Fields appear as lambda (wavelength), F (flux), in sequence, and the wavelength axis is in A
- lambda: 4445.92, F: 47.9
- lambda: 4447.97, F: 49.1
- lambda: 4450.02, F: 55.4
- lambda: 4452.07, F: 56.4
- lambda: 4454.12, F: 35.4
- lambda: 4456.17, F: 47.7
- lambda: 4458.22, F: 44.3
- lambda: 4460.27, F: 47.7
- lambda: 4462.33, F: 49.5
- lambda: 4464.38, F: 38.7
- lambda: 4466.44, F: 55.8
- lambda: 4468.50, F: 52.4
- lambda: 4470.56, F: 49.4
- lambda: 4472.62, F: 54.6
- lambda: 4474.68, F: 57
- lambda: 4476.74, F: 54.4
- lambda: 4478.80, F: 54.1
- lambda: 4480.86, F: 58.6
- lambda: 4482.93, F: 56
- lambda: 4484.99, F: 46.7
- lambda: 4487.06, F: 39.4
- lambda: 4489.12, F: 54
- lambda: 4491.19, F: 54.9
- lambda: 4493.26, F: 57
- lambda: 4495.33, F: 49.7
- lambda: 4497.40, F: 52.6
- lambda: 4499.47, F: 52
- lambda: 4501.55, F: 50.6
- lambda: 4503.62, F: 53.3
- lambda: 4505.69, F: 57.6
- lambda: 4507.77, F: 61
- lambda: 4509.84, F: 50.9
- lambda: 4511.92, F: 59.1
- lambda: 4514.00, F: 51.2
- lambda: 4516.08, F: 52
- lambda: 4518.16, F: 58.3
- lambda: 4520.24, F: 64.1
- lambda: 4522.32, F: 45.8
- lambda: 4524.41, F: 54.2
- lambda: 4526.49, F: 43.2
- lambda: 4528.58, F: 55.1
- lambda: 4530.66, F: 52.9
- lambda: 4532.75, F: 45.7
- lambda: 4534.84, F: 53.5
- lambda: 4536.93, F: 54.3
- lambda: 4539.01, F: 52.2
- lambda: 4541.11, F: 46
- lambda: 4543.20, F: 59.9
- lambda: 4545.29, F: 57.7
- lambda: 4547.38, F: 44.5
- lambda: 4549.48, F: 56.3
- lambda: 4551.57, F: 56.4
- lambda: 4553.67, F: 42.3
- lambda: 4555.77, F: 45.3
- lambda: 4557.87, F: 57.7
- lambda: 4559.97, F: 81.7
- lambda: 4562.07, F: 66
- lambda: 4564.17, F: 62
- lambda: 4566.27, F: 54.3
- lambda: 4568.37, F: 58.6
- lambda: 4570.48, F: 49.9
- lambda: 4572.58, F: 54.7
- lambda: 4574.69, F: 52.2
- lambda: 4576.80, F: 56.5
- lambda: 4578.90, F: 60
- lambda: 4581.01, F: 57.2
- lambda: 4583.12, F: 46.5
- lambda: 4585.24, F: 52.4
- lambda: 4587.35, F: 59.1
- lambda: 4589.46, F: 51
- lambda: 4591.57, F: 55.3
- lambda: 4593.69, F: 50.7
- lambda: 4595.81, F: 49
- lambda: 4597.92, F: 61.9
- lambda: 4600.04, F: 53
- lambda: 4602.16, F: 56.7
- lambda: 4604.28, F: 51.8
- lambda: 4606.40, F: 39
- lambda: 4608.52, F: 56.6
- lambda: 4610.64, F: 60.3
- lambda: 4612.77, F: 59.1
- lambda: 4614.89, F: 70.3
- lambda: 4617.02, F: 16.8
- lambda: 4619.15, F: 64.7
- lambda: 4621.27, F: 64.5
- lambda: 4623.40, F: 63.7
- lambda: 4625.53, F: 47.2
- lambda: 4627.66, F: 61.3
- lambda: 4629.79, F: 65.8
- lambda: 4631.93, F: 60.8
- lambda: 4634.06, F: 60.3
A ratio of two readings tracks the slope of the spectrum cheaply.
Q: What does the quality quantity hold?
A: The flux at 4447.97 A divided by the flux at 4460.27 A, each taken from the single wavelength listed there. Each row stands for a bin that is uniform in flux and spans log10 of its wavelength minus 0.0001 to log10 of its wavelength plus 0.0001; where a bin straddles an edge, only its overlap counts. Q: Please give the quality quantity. 1.03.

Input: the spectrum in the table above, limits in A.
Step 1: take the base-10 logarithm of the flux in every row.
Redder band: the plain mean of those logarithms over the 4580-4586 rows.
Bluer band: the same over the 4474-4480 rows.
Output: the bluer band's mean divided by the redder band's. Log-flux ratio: 1.02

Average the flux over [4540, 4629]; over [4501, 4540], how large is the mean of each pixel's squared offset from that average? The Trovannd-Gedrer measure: 29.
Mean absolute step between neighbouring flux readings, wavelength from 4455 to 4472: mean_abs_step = 6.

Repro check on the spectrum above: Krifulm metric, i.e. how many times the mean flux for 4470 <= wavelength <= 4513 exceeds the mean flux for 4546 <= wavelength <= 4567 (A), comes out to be 0.944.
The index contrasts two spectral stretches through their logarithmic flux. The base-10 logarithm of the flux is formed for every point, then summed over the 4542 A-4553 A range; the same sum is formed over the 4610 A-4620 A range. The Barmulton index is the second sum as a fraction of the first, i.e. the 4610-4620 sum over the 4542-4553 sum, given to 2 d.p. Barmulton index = 0.97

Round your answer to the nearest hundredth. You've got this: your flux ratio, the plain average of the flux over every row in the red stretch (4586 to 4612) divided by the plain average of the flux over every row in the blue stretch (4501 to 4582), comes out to 0.98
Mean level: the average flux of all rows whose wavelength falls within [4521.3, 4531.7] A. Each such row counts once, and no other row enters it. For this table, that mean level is 50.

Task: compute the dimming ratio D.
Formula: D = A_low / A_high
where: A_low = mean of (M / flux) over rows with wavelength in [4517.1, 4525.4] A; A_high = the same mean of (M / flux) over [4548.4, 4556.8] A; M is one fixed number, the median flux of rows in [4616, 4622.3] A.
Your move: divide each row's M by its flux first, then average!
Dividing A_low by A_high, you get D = 0.90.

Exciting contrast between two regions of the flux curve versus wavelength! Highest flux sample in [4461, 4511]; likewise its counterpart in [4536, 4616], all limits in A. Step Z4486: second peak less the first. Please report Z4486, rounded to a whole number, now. 21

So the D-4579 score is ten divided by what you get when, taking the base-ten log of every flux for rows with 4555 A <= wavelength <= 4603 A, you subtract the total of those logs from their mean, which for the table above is -0.260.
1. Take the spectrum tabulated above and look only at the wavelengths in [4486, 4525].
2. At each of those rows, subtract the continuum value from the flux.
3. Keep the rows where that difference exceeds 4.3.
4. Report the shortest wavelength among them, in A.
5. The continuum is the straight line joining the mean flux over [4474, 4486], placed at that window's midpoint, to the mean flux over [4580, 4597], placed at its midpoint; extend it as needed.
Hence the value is 4507.77 A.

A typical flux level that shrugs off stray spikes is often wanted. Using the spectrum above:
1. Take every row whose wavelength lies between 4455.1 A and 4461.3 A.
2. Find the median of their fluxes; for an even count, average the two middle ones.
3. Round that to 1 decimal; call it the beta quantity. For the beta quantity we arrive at 47.7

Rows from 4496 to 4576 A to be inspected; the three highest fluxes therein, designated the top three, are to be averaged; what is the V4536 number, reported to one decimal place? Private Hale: 70.6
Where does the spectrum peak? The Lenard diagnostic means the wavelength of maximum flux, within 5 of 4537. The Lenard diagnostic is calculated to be 4536.93 A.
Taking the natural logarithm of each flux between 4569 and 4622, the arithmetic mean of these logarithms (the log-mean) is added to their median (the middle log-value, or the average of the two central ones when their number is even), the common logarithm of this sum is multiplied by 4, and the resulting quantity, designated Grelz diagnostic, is 3.61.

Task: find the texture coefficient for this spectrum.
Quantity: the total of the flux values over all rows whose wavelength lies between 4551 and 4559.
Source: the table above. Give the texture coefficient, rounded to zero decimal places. 202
